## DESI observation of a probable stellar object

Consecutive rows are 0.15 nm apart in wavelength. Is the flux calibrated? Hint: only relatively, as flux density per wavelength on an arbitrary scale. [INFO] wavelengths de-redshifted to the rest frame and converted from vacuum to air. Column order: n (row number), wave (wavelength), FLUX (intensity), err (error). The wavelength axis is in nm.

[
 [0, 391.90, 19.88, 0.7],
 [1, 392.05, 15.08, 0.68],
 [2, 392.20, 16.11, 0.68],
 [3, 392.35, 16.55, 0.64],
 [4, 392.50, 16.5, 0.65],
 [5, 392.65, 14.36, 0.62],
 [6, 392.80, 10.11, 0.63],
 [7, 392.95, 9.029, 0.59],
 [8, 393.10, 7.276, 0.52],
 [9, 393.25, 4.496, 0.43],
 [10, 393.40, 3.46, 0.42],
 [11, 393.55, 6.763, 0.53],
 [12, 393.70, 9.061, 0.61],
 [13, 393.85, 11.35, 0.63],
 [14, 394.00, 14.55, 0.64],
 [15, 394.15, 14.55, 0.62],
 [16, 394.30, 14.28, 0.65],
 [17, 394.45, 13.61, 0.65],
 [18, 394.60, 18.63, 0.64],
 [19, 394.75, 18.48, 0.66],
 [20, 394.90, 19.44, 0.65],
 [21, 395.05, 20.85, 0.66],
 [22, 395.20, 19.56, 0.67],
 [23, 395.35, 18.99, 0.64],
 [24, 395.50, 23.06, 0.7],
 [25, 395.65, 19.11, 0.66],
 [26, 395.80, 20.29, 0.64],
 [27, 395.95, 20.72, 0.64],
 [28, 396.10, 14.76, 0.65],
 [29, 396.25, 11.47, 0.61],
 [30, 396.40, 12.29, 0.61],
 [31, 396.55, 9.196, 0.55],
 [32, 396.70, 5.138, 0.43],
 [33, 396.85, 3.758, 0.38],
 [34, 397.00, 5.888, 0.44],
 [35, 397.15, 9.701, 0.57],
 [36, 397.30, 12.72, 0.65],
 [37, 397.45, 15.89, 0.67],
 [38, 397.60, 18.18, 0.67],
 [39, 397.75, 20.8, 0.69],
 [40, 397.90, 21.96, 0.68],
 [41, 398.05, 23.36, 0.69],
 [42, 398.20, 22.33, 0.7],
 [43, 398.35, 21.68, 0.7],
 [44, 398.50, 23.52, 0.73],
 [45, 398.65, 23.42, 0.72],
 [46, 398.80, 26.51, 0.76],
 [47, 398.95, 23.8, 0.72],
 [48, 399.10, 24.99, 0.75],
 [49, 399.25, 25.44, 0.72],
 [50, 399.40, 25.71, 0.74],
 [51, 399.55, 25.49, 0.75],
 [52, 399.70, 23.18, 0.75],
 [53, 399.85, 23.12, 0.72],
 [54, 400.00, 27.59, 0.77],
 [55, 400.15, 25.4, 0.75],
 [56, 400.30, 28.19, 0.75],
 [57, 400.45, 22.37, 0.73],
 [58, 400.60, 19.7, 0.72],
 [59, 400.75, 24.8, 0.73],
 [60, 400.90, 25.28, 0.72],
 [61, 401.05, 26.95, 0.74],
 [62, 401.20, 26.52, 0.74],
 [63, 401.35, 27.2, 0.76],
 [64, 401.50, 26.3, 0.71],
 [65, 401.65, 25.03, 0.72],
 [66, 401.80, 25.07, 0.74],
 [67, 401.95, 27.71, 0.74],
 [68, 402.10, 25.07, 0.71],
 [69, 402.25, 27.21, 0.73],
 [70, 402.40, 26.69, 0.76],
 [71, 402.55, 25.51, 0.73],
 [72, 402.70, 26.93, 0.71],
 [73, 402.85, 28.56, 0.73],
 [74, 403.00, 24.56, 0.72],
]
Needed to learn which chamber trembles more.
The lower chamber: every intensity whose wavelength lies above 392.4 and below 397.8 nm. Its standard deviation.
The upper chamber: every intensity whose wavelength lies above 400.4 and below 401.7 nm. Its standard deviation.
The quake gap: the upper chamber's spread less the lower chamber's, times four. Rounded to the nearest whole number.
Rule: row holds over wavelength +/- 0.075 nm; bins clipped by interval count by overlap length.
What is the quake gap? -13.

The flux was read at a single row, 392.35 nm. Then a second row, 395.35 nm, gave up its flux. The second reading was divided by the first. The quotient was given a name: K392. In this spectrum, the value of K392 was 1.1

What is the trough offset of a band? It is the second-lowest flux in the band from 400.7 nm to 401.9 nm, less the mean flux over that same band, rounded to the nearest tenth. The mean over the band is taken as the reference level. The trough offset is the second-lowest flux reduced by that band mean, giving -0.9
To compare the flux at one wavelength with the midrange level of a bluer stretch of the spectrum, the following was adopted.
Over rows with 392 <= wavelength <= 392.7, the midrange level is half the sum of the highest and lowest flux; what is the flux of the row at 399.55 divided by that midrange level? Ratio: 1.6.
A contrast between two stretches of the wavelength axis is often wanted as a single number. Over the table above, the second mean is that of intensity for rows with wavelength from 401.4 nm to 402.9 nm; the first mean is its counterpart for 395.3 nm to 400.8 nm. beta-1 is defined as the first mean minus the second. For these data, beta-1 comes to -6.8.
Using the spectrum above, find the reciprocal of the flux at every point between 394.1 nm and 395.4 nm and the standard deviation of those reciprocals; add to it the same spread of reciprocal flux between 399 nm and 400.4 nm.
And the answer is 0.012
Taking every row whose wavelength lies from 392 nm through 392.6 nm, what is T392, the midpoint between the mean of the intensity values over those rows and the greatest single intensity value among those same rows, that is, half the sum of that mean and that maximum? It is 16.3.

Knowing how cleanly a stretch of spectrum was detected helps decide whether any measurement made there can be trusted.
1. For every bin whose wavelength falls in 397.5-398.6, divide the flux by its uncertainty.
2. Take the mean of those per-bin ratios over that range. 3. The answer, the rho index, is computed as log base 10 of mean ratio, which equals 1.49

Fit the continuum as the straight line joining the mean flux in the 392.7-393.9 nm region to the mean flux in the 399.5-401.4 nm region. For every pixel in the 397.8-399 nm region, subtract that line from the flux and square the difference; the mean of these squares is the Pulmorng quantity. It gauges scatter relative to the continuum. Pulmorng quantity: 11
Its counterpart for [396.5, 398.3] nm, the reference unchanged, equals 46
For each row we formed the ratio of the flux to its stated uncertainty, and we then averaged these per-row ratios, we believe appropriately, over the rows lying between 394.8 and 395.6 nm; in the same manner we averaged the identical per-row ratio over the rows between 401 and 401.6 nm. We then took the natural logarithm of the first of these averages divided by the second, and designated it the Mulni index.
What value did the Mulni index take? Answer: -0.17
